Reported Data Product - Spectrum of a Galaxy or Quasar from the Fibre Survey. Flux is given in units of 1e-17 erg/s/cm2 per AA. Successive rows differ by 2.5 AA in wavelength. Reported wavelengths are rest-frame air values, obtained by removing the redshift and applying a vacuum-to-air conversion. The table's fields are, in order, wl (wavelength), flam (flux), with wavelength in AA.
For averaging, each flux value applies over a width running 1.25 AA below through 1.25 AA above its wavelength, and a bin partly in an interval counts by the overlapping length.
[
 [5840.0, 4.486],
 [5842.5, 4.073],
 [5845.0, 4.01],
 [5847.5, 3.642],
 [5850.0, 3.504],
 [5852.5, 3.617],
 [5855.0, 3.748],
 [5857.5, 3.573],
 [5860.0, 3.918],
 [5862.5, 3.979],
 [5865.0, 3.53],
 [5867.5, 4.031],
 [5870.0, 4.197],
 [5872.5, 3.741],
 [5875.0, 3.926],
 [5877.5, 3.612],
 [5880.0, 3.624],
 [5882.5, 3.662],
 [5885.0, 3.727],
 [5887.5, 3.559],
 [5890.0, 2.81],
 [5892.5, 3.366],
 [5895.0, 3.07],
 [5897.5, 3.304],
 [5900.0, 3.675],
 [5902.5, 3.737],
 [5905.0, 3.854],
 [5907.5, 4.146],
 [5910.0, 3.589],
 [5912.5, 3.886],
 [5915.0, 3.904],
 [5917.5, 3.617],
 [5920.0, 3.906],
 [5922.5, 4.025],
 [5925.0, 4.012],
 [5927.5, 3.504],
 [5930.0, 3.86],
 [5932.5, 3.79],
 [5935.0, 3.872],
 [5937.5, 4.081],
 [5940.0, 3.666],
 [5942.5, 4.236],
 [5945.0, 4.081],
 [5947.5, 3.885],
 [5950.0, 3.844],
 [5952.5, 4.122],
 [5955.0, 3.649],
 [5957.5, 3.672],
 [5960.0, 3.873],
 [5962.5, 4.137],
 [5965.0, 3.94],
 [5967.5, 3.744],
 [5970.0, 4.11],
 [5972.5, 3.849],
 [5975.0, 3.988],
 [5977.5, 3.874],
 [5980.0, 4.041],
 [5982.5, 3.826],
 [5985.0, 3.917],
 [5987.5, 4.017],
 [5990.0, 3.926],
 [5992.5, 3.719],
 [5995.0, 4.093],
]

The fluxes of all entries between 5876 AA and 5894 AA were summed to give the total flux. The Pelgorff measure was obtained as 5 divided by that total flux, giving 0.21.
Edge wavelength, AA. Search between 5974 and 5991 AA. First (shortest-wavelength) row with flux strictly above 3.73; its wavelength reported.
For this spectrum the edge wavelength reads 5975.0 AA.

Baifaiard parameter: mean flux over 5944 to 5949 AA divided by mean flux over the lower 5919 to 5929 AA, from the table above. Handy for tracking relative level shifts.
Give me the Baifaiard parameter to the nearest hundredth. 1.03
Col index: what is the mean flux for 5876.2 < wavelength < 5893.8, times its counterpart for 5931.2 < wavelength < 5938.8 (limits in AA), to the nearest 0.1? 13.6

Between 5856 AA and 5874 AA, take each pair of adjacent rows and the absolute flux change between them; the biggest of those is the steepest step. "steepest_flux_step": 0.501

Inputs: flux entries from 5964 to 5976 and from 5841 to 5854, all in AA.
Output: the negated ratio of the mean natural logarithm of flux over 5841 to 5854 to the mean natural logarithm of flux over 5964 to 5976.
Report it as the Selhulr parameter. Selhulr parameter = -0.97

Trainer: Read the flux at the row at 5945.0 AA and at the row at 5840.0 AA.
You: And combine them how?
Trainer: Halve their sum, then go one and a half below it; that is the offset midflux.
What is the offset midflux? 2.78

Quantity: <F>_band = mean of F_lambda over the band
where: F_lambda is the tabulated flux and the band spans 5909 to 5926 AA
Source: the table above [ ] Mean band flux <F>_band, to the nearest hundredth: 3.85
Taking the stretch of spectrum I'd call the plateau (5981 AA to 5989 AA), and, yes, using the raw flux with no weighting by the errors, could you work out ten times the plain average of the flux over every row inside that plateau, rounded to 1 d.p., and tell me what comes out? 39.2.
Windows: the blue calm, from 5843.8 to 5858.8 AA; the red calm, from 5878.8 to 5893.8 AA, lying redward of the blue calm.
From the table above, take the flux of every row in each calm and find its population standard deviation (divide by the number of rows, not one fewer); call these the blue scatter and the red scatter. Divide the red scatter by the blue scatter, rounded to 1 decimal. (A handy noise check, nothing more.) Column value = 1.9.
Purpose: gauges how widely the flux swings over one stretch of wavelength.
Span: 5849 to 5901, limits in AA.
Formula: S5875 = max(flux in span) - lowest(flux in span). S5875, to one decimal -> 1.4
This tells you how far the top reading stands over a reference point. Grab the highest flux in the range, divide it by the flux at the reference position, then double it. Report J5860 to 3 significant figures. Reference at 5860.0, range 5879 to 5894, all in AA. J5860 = 1.90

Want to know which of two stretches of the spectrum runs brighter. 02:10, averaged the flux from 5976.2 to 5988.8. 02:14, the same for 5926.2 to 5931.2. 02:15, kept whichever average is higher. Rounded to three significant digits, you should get 3.94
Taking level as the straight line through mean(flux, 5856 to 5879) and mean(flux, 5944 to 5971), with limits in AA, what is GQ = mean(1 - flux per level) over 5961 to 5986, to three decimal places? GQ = -0.004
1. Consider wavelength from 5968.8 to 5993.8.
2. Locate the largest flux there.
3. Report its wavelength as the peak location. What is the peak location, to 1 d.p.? 5970.0 AA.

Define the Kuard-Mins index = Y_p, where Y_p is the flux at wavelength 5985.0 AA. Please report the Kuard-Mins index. 3.917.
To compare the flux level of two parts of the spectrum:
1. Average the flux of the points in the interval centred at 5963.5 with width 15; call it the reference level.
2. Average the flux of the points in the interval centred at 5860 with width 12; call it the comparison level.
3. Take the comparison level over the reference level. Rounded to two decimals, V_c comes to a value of 0.96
